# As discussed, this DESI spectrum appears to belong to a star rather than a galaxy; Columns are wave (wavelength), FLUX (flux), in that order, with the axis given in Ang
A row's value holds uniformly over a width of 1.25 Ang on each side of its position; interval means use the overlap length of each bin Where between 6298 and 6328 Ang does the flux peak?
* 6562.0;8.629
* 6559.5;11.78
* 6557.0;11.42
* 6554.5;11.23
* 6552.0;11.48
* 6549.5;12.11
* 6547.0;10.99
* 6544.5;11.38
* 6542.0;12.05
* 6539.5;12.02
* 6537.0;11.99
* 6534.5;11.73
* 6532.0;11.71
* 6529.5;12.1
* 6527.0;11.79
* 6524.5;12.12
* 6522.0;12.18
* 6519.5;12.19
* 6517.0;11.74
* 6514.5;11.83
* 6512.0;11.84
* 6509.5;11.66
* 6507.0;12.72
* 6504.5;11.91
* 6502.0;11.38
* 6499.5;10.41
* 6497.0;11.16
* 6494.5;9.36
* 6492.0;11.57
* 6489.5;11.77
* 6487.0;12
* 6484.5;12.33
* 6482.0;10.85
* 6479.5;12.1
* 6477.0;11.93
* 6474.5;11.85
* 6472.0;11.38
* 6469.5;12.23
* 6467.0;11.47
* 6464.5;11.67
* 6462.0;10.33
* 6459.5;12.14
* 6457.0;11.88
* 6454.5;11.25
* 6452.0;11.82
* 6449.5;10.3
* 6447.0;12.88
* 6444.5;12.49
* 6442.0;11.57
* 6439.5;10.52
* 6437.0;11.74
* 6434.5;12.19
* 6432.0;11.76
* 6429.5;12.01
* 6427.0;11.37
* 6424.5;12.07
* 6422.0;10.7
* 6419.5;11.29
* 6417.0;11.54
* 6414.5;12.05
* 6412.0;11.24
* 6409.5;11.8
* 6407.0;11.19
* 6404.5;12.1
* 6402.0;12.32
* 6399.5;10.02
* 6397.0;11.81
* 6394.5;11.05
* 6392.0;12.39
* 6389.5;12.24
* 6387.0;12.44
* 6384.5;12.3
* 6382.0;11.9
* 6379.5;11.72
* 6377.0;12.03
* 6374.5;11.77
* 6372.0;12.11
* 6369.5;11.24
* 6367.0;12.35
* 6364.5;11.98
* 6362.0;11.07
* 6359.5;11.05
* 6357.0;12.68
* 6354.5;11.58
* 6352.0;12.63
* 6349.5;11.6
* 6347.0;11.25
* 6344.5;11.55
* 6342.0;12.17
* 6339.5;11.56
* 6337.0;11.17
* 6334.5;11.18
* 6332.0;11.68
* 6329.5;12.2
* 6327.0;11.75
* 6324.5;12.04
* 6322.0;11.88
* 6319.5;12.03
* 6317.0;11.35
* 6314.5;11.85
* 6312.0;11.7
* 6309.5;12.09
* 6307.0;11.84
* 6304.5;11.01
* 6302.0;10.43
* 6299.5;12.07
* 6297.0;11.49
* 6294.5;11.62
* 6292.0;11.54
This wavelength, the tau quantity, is 6309.5 Ang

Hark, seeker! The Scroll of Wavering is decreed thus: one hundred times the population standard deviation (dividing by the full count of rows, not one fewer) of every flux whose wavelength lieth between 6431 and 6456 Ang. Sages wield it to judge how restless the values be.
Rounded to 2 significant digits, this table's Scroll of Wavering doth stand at 76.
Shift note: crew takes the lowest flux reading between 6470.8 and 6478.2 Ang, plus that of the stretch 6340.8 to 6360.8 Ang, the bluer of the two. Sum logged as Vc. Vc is 22.4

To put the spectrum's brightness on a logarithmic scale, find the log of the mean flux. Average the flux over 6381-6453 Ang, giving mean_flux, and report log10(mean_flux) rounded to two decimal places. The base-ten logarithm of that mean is 1.07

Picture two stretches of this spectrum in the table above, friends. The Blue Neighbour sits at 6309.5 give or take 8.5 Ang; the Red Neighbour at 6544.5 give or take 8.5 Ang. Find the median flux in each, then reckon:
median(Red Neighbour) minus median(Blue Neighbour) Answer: 0.3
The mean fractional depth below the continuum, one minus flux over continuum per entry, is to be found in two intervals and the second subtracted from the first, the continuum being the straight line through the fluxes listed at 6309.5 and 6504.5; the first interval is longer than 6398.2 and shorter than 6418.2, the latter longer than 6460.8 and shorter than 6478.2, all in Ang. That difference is 0.006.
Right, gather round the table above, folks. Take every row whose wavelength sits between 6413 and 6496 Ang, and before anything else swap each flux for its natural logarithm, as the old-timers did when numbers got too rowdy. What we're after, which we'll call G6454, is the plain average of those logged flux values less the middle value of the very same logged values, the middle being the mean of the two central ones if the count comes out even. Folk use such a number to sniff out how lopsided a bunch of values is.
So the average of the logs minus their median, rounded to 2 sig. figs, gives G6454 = -0.017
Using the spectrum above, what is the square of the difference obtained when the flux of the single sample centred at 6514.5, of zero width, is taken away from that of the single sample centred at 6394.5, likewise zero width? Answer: 0.61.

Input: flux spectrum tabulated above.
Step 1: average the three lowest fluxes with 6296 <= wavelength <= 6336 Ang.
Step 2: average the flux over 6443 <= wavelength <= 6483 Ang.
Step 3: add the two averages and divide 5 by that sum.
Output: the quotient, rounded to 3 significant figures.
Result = 0.222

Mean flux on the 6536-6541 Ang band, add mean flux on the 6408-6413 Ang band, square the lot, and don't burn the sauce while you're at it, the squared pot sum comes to 553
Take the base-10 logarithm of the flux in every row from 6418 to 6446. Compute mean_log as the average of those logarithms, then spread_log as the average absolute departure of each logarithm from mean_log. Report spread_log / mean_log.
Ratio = 0.017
